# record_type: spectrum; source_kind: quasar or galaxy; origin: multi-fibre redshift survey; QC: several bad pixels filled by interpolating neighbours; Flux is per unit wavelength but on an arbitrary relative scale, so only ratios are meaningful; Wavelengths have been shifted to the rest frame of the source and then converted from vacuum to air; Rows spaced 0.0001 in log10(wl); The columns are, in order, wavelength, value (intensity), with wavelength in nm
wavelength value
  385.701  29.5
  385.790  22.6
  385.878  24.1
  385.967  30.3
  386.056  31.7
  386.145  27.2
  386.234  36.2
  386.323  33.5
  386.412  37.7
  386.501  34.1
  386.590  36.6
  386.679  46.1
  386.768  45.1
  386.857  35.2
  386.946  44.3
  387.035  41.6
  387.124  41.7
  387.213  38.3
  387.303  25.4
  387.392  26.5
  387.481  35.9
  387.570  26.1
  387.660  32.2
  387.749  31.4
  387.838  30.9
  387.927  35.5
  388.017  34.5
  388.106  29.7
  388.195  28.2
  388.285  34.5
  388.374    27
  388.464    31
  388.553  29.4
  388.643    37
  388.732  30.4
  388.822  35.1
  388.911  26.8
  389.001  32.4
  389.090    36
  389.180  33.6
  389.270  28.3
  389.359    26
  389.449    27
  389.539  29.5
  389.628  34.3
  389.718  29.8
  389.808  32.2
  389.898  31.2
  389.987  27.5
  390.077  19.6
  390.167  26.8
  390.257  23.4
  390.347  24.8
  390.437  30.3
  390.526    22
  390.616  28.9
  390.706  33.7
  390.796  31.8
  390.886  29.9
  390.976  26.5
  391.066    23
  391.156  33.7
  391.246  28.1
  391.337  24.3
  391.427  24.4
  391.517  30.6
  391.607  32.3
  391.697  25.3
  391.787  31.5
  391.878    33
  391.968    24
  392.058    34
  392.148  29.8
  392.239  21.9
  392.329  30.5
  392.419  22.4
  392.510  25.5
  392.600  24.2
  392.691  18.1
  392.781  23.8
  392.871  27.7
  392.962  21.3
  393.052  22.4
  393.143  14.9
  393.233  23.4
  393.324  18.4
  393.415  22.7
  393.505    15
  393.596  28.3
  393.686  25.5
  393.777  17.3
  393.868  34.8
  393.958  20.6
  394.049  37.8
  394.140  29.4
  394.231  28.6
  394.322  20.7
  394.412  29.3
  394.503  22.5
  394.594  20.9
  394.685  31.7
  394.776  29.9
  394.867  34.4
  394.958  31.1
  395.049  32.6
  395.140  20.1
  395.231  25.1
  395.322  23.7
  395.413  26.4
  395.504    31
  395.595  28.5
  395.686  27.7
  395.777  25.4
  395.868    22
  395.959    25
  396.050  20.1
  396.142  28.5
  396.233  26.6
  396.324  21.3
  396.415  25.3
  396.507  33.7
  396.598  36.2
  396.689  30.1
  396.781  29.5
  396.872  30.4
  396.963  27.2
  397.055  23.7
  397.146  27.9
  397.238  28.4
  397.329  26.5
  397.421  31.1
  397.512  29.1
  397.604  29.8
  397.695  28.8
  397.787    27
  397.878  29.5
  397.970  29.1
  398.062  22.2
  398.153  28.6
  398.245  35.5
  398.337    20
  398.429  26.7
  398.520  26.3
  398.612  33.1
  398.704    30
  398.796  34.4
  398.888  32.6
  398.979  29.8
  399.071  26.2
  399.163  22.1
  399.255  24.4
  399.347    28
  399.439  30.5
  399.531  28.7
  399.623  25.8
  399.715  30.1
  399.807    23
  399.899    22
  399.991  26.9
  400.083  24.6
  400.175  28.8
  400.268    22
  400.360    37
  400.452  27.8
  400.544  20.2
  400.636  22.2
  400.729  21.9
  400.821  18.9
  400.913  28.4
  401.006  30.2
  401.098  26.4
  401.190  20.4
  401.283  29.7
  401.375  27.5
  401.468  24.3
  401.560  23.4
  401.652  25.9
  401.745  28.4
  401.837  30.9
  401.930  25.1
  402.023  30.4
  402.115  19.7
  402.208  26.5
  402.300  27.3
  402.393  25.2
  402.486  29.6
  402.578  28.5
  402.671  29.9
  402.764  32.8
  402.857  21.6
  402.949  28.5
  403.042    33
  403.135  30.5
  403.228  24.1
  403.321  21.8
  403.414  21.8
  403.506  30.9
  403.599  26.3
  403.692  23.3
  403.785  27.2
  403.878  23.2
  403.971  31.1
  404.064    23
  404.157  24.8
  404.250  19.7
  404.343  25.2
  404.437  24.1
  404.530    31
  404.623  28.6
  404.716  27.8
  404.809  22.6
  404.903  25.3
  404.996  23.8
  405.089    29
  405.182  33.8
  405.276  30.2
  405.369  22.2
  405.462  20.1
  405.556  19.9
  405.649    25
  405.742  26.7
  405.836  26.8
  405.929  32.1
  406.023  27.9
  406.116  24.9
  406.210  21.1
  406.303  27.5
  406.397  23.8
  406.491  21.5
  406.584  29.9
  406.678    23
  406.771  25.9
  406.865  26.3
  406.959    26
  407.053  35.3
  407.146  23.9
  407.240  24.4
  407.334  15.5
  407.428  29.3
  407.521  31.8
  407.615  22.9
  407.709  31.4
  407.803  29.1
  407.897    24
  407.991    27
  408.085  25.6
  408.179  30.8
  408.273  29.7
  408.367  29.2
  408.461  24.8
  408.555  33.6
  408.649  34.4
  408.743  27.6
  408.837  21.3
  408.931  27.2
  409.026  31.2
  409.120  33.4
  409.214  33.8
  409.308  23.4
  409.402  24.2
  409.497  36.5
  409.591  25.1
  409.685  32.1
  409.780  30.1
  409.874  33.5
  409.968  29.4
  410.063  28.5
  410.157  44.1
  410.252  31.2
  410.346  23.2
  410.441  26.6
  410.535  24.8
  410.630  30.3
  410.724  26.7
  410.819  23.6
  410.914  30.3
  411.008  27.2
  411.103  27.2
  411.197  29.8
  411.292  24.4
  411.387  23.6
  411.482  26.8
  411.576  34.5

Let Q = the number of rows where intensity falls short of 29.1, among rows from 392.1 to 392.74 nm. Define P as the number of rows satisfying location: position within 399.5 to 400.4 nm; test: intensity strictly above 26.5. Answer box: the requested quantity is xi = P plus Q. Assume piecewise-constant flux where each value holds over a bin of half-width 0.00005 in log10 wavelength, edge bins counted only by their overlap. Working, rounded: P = 5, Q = 5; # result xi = 10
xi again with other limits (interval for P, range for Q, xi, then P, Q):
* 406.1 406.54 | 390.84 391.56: 6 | 1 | 5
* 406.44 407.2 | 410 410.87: 8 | 2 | 6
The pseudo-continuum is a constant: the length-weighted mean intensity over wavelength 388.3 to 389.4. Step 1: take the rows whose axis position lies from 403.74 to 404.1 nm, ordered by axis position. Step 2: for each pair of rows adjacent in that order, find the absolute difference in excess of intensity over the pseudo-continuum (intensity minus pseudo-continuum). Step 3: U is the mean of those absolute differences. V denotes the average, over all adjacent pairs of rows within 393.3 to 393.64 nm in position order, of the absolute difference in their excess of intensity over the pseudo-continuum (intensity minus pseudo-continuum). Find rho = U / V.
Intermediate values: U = 6.7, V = 8.4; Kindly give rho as 0.8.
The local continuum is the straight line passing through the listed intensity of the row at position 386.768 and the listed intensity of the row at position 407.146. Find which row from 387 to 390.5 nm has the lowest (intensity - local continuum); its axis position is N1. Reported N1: 390.077 nm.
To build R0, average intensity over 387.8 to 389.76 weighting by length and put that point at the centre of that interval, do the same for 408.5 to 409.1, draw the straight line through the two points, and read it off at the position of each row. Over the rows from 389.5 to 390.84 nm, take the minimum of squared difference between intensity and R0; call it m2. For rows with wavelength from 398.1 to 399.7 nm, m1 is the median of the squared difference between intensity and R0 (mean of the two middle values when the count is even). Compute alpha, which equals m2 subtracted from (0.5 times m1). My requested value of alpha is 6.5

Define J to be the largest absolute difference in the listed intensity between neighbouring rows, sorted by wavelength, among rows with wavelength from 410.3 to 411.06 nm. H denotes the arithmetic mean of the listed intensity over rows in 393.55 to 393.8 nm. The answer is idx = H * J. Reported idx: 159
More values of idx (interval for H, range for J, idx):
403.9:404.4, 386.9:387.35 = 319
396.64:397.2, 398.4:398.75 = 191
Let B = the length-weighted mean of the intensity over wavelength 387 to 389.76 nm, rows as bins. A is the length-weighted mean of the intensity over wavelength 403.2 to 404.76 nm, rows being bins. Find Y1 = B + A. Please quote 57.3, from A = 25.5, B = 31.8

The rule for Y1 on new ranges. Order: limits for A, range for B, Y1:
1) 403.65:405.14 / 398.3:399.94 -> 53.1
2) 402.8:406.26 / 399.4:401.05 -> 52.0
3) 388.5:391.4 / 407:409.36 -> 57.2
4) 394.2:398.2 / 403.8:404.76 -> 53.3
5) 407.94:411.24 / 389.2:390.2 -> 57.6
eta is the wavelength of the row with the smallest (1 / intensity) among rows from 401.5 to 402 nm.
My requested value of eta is 401.837 nm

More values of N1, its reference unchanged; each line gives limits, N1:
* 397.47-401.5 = 398.337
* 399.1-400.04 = 399.163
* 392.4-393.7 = 393.143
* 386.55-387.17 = 386.857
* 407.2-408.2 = 407.334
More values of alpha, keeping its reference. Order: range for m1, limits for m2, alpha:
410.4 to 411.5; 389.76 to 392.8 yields 2.8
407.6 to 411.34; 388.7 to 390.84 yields 3.7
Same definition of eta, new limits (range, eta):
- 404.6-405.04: 404.623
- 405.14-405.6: 405.182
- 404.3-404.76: 404.530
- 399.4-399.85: 399.439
